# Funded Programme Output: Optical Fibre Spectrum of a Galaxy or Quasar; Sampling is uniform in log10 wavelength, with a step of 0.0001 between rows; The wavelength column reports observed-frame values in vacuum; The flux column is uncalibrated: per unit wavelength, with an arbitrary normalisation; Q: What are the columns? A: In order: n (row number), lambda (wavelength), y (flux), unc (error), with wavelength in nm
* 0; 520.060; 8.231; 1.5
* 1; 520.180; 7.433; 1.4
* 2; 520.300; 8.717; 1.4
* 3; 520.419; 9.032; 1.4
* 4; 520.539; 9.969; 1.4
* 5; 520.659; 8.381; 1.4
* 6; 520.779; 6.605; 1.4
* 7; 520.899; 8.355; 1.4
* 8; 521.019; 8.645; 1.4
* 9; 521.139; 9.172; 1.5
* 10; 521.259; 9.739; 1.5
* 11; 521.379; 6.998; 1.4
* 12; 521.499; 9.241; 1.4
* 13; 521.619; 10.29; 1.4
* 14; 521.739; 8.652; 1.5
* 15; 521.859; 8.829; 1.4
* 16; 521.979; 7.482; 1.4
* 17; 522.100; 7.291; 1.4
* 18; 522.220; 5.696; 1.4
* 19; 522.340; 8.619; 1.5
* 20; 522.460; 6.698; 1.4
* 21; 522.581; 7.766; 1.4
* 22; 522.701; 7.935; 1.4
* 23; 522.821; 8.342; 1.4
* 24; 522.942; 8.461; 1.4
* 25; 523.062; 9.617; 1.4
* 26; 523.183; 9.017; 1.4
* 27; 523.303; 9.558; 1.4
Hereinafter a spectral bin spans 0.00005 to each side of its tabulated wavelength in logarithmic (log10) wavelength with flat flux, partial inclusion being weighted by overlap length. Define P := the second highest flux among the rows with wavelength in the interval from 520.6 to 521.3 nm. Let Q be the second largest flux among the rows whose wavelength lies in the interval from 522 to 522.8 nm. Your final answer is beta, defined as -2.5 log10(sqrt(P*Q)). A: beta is -2.33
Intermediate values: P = 9.172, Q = 7.935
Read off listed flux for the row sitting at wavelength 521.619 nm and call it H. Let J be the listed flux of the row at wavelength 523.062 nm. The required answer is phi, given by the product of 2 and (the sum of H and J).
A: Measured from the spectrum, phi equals 39.8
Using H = 10.29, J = 9.617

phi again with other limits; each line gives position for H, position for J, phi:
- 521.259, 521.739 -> 36.8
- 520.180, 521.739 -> 32.2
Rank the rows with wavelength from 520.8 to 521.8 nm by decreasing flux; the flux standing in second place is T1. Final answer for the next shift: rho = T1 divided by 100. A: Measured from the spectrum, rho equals 0.0974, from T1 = 9.739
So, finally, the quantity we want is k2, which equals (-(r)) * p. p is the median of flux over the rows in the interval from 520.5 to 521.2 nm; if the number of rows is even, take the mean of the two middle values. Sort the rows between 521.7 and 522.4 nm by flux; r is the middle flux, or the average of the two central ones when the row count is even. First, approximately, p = 8.51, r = 8.05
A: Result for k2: -69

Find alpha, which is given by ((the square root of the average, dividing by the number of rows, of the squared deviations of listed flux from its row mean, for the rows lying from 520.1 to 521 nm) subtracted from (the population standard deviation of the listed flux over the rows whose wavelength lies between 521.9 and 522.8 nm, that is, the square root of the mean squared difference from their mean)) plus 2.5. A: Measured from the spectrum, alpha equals 2.36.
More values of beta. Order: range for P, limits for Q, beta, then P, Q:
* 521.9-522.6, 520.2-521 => -2.31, 7.766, 9.032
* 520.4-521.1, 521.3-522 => -2.40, 9.032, 9.241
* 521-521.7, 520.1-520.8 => -2.43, 9.739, 9.032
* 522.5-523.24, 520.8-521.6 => -2.40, 9.017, 9.241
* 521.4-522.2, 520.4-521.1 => -2.40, 9.241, 9.032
